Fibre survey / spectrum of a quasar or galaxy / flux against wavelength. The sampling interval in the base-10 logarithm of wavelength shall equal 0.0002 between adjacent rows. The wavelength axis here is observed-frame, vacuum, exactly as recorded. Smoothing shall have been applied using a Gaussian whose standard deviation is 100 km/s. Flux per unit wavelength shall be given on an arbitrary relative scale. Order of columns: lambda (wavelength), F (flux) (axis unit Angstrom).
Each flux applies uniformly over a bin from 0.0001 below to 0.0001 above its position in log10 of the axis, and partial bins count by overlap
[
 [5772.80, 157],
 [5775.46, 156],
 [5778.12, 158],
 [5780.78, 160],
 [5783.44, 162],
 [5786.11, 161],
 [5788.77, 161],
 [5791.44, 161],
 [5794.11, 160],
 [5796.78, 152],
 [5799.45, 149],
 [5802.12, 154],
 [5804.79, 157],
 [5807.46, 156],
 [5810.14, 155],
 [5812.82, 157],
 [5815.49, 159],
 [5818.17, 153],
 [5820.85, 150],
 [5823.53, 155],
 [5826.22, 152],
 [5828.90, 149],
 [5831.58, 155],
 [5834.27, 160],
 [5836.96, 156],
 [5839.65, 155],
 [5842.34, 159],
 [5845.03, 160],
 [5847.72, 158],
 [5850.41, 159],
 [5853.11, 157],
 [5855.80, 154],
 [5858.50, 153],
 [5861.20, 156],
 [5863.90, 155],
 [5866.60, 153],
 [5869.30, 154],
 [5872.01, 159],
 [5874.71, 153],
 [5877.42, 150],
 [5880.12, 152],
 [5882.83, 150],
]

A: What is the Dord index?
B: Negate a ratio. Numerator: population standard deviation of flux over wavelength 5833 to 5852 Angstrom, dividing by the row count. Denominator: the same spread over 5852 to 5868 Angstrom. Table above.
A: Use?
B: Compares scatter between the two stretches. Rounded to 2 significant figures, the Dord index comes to -1.2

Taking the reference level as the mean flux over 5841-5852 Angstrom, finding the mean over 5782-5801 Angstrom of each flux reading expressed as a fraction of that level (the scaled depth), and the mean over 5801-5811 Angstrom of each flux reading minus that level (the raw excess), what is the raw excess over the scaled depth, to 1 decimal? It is -3.5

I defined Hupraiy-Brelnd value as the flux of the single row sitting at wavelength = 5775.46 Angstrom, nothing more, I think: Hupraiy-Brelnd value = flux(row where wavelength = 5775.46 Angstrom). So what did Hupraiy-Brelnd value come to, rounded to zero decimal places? 156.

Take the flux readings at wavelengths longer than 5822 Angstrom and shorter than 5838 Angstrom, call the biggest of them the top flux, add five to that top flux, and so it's 165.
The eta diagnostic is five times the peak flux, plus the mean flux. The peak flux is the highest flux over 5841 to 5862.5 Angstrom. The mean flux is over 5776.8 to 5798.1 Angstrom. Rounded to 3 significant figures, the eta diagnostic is 959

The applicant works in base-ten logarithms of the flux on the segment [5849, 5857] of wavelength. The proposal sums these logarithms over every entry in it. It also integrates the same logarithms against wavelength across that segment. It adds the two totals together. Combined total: 24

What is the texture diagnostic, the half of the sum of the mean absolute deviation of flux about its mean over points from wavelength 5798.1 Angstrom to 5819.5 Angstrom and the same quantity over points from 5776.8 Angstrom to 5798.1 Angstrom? 2.22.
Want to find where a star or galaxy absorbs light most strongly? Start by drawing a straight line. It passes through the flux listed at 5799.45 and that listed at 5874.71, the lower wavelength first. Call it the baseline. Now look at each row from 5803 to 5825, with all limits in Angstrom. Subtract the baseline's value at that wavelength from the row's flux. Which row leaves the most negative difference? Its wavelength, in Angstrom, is 5820.85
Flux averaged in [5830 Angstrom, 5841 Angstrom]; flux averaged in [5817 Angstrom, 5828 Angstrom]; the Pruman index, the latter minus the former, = -4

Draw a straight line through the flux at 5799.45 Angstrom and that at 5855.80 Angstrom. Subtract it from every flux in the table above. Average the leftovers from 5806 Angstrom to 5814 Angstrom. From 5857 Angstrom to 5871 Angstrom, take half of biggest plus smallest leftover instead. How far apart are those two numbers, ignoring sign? 6.3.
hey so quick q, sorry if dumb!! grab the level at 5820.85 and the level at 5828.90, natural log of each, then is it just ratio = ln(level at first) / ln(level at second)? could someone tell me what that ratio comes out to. 1.00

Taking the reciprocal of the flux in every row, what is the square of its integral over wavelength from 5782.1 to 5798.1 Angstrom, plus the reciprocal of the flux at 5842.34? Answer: 0.0164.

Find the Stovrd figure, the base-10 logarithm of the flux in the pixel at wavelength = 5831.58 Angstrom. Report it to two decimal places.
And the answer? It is 2.19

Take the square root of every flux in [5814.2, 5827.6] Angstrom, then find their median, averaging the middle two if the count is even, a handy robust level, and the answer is 12.4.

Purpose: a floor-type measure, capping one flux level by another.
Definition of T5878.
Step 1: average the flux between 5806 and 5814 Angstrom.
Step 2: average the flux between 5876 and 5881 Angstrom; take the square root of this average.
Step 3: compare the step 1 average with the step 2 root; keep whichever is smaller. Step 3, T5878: 12.29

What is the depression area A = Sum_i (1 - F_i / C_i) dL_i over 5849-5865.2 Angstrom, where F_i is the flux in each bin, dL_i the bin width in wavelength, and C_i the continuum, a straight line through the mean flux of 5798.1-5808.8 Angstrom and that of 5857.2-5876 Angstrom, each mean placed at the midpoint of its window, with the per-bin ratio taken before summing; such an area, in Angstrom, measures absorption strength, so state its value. -0.11 Angstrom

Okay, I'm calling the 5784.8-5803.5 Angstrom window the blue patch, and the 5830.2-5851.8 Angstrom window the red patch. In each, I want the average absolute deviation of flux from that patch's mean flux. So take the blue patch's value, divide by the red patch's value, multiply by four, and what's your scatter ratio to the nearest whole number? 10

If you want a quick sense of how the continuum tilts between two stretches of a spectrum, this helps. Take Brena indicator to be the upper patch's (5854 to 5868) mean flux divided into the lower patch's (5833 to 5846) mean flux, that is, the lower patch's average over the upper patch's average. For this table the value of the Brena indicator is 1.02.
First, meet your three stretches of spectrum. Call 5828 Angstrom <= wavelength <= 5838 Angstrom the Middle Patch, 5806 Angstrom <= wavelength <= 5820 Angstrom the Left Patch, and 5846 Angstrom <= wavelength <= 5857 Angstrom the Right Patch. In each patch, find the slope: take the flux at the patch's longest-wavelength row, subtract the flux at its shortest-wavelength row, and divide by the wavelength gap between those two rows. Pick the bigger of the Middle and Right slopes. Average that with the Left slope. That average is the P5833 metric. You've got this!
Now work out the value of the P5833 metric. 0.29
